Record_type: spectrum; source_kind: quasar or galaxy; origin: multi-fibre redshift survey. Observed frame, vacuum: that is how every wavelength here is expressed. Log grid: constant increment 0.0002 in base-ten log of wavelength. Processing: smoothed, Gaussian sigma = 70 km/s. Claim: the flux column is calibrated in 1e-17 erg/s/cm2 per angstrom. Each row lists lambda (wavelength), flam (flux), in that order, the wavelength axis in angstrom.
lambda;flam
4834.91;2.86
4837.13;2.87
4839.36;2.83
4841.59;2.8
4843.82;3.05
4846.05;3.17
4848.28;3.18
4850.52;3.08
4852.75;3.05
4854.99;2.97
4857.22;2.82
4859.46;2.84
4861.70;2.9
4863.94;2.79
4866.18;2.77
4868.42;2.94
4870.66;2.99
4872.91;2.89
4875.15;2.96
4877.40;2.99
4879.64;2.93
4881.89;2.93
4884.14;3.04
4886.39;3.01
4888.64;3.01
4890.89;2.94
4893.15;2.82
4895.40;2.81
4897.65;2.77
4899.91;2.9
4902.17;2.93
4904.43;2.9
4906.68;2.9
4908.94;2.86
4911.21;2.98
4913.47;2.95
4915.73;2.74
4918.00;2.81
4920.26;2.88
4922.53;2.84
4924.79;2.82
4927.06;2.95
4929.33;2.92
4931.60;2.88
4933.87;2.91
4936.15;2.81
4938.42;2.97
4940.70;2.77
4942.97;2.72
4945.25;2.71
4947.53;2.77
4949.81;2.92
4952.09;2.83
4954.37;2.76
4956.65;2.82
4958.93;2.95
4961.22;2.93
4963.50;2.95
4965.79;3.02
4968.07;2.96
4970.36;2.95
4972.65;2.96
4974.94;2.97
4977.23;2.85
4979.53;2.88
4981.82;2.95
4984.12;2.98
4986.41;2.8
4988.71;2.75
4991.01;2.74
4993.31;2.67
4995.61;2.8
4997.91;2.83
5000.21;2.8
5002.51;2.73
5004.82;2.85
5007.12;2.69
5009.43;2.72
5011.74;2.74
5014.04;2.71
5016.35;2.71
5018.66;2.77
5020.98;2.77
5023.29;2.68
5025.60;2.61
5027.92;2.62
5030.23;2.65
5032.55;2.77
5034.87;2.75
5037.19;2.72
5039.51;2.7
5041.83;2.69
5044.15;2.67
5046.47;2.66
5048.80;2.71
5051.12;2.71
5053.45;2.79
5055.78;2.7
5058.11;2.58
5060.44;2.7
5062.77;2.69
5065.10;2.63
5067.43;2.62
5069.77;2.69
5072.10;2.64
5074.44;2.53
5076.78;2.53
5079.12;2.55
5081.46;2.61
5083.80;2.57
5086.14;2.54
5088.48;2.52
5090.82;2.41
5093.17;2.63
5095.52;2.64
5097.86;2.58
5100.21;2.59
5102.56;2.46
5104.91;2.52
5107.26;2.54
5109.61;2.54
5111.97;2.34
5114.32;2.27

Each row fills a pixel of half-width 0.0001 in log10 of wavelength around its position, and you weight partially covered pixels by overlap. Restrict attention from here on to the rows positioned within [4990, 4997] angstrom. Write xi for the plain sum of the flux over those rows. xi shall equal 8.21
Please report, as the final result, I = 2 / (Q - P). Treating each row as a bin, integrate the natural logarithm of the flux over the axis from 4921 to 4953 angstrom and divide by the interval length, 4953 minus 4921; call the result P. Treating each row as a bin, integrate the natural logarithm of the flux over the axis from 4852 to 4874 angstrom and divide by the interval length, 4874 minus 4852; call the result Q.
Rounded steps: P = 1.04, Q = 1.06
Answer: 119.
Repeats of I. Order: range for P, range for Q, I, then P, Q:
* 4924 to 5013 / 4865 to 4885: 64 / 1.05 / 1.08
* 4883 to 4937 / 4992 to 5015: -42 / 1.06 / 1.01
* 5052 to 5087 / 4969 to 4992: 21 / 0.96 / 1.06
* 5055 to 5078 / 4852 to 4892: 18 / 0.97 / 1.07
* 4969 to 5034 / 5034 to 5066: -61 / 1.02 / 0.99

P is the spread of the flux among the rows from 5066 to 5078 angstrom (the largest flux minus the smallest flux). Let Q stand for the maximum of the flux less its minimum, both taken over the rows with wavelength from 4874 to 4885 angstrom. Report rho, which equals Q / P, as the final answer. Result 0.69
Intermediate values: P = 0.160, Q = 0.110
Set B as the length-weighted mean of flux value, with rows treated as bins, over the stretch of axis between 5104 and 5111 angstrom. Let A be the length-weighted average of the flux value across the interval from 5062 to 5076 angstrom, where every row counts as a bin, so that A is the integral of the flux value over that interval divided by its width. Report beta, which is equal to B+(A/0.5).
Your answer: 7.78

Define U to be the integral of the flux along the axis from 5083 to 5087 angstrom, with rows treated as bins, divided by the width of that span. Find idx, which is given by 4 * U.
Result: 10.2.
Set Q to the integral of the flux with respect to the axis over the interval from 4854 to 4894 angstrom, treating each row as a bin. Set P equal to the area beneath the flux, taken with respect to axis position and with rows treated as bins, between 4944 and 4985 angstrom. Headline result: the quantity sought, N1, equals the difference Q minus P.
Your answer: -2.0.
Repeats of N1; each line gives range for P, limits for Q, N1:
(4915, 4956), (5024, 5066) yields -3.4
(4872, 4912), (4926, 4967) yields 0.7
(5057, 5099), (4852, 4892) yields 8.3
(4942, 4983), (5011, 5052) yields -7.4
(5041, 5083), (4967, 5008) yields 5.3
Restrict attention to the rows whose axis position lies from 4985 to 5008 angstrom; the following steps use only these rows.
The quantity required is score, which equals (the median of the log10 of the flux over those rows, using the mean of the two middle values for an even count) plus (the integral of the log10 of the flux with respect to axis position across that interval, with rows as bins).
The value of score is 10.6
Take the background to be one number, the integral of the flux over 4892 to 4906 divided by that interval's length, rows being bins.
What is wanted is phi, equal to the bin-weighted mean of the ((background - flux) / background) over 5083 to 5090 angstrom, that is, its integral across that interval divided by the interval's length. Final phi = 0.11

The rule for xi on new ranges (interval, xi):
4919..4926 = 8.54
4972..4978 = 8.78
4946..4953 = 8.52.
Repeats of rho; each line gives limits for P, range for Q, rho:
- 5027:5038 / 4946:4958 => 1.07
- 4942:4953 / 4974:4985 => 0.62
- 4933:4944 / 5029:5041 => 0.48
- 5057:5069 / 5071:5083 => 0.92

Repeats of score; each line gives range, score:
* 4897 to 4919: 10.6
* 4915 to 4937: 10.5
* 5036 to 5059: 10.3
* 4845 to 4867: 10.8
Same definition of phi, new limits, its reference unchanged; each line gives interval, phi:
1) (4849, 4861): -0.04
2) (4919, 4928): 0.00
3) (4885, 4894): -0.03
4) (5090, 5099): 0.10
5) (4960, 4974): -0.04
